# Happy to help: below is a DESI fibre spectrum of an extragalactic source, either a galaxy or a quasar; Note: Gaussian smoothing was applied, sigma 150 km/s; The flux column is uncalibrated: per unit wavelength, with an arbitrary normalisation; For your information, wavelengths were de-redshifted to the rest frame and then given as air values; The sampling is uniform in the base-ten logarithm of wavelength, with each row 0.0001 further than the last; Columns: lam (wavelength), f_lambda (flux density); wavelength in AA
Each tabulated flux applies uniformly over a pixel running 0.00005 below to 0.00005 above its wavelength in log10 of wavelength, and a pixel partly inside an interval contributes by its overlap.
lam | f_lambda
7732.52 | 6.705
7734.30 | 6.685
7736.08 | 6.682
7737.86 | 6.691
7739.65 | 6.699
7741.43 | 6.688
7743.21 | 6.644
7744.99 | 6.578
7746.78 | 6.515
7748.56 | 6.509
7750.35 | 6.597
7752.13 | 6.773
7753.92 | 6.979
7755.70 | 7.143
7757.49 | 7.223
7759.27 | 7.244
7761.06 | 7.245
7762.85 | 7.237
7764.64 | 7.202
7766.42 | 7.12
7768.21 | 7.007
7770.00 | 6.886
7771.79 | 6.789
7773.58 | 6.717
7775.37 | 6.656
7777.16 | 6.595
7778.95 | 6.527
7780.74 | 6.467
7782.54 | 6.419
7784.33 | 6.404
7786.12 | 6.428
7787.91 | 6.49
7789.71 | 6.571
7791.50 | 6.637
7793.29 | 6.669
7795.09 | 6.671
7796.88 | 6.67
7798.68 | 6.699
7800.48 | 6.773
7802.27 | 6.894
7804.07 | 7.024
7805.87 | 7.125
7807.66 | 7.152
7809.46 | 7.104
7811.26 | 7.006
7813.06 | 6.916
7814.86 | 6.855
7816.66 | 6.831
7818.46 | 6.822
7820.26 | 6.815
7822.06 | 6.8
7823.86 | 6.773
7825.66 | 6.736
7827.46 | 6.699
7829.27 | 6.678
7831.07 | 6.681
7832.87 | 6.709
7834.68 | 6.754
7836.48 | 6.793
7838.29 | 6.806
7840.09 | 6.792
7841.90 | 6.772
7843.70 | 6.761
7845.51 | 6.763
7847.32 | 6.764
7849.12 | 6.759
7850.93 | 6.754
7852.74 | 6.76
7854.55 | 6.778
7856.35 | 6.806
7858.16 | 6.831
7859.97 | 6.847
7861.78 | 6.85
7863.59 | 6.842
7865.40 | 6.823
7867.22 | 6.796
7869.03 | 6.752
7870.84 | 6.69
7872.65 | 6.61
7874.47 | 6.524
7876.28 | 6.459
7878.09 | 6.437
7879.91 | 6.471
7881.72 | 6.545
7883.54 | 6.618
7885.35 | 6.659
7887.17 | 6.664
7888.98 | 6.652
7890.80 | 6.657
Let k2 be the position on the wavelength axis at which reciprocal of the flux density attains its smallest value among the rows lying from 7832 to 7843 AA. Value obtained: 7838.29 AA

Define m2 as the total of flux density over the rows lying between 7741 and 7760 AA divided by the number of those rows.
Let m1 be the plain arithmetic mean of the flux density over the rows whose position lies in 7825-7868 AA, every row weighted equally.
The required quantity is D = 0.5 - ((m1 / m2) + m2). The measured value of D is -7.30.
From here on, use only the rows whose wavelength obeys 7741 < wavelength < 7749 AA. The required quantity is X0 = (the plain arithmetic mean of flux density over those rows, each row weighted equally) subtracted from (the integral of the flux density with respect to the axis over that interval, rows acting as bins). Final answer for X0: 46.1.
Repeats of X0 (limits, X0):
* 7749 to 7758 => 55.2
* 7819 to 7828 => 54.2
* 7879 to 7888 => 52.7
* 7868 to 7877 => 52.9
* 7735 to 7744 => 53.4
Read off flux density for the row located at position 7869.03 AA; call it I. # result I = 6.752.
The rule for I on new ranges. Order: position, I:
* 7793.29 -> 6.669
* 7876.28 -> 6.459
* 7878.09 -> 6.437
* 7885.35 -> 6.659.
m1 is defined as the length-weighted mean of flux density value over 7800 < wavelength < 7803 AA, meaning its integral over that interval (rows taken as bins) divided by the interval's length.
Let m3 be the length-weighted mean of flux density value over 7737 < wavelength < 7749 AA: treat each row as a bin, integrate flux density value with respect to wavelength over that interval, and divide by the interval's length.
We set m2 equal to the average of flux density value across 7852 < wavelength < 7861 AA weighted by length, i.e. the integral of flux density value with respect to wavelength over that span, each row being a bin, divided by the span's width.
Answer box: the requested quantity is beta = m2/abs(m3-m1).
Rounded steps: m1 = 6.85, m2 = 6.81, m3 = 6.62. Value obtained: 29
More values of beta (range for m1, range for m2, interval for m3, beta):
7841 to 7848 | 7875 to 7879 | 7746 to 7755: 87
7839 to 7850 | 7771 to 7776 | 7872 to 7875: 31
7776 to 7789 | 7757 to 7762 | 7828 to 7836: 32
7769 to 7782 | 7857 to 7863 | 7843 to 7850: 64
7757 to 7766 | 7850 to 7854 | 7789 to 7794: 11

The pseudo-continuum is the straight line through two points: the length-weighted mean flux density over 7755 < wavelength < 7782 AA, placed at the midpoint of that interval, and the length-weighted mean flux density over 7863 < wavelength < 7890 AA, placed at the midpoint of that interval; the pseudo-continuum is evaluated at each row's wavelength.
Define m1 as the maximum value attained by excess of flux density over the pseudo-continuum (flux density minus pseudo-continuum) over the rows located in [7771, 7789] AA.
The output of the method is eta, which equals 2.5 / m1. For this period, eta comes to -19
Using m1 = -0.13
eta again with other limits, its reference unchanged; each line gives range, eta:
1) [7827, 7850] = 36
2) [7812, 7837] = 23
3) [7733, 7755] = 203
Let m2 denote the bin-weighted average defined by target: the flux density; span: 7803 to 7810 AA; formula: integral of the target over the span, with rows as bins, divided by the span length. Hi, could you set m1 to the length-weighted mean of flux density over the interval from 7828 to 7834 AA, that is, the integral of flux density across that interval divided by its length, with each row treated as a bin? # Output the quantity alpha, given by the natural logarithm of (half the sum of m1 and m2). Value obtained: 1.93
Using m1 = 6.68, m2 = 7.1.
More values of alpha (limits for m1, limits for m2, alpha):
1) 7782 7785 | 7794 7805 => 1.89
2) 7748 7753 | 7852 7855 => 1.90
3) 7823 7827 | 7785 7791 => 1.89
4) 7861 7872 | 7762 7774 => 1.93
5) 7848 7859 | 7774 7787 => 1.89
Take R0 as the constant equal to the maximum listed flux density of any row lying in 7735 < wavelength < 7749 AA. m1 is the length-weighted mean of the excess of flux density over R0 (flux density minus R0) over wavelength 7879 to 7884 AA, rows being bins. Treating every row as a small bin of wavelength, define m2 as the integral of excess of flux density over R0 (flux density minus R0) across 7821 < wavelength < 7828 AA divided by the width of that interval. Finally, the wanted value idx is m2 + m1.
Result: -0.10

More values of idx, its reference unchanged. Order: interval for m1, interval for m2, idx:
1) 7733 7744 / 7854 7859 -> 0.09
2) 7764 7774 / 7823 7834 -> 0.27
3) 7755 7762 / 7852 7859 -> 0.61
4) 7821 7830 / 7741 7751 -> -0.07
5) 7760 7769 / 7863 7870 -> 0.57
